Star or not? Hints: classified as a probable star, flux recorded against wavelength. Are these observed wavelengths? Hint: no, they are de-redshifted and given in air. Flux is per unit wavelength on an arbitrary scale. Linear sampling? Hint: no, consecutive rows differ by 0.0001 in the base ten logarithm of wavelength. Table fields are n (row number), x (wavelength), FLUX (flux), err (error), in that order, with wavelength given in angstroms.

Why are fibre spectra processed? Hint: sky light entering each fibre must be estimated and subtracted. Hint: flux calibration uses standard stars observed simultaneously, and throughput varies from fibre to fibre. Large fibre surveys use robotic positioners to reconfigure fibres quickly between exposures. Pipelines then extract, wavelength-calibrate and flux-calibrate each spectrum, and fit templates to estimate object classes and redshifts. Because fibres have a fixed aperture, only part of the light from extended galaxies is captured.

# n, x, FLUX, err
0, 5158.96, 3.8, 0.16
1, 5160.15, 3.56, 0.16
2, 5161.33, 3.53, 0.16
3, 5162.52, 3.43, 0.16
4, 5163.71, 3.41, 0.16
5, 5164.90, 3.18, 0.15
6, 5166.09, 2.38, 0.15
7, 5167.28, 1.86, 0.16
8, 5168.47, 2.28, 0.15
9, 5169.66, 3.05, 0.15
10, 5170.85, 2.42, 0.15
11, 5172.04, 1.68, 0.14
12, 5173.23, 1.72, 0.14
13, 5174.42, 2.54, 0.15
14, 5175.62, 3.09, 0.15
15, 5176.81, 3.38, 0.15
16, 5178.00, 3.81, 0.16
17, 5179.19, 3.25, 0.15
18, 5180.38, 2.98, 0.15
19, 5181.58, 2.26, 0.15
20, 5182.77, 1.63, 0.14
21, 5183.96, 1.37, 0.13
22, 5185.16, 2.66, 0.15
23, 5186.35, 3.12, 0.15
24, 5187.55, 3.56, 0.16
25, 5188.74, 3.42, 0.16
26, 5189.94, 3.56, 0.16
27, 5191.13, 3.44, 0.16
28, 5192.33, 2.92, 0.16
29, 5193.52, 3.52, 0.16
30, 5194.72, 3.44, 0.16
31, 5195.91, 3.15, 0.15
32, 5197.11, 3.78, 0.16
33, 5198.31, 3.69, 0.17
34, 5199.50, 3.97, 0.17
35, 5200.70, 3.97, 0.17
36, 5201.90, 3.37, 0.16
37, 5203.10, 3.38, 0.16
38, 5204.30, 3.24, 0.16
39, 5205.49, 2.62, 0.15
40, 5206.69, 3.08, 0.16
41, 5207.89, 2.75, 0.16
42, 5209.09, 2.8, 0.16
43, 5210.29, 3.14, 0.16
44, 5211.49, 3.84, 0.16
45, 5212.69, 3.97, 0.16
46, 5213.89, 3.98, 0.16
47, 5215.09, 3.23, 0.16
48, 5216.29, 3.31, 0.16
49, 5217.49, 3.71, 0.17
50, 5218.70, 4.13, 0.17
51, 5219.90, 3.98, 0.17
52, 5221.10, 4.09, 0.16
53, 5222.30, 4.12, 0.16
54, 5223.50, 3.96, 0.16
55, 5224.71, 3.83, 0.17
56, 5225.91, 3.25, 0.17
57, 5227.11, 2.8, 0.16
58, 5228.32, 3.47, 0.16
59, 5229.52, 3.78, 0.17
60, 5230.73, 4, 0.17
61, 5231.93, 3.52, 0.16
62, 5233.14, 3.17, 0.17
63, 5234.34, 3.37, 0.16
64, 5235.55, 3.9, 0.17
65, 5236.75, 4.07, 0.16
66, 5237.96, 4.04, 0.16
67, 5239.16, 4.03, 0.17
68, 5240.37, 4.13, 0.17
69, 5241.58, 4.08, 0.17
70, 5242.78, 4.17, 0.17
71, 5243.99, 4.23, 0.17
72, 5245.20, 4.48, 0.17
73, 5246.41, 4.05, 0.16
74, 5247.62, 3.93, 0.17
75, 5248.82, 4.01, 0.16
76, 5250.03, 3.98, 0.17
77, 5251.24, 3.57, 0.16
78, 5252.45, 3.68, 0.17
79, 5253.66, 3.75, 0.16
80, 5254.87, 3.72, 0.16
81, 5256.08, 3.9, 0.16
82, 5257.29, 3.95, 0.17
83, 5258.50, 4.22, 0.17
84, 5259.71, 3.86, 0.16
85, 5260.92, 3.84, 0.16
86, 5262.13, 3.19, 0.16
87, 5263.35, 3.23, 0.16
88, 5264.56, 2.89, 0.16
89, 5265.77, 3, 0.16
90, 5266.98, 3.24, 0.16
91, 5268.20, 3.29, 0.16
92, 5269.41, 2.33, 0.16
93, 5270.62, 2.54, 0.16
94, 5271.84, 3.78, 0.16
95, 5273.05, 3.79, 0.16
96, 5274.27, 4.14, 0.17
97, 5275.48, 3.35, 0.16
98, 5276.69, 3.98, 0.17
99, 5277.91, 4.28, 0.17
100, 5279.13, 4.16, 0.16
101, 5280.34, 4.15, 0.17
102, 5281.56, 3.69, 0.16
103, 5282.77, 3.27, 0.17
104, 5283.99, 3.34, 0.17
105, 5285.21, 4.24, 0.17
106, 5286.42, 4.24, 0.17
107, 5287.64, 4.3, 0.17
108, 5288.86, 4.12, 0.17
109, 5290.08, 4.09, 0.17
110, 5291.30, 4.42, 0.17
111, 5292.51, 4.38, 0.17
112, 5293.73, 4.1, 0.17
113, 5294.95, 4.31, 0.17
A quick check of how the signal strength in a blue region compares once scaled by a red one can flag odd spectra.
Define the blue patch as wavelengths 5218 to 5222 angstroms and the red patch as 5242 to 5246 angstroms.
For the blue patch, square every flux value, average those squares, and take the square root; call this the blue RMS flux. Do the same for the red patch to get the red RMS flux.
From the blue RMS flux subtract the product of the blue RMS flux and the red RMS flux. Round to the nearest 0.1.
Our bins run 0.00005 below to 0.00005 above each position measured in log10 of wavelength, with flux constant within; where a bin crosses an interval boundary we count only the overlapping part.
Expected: -13.4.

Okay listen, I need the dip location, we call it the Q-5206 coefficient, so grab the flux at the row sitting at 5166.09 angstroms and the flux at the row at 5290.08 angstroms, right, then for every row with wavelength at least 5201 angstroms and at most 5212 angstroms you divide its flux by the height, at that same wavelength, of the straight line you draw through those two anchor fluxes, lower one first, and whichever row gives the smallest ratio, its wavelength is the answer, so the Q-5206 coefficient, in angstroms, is 5205.49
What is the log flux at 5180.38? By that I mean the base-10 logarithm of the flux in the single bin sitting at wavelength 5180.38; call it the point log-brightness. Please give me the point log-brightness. 0.474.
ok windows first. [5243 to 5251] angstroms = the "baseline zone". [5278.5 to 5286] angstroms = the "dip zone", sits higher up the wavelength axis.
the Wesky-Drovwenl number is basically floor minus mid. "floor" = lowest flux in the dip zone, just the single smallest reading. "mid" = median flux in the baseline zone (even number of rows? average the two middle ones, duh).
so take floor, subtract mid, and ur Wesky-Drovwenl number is -0.76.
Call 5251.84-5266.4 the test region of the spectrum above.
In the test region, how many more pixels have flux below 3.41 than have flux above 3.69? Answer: -3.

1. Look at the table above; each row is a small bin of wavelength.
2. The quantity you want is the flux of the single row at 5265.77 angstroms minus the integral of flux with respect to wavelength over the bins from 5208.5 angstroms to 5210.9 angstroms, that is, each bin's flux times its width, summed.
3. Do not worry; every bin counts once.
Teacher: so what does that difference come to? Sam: -4.1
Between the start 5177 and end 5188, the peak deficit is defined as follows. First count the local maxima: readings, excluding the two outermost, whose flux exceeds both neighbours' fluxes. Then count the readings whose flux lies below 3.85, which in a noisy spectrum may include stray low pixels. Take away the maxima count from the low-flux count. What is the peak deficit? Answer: 9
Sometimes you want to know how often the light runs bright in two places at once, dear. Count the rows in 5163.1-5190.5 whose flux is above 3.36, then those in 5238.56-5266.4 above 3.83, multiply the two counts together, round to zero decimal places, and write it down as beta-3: 90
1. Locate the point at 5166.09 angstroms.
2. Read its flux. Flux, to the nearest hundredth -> 2.38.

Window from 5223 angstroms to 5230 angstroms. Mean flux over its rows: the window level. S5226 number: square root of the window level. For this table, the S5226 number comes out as 1.87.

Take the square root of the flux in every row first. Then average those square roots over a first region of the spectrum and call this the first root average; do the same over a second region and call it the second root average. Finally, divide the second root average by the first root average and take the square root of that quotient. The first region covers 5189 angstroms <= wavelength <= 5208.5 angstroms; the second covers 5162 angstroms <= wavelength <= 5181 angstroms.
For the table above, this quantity 0.95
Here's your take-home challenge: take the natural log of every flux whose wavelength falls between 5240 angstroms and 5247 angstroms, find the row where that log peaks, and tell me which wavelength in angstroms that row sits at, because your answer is 5245.20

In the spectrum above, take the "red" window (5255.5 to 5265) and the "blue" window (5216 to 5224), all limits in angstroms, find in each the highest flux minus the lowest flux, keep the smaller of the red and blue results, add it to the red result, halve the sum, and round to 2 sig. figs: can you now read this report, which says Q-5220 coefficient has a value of 1.1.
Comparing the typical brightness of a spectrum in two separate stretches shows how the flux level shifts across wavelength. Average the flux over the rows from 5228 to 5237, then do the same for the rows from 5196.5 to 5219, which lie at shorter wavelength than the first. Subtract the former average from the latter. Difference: -0.2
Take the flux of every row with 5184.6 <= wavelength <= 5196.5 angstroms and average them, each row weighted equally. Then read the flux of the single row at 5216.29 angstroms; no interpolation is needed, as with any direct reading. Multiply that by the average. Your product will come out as 11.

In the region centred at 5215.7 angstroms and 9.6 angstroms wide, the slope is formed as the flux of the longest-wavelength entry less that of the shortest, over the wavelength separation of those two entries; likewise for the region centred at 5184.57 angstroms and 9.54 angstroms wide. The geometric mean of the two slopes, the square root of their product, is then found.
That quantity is 0.030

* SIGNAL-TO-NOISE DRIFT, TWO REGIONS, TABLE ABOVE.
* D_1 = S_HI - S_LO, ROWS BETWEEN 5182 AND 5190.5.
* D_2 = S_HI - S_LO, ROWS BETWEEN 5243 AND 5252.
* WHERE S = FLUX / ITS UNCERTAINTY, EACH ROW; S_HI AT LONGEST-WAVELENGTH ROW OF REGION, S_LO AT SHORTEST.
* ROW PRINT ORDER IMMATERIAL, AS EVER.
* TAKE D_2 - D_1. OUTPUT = -13.2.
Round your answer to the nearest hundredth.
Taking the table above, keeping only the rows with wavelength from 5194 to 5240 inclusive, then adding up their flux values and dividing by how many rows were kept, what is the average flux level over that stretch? 3.58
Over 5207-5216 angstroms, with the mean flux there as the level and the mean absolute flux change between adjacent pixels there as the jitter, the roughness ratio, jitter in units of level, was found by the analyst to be 0.10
